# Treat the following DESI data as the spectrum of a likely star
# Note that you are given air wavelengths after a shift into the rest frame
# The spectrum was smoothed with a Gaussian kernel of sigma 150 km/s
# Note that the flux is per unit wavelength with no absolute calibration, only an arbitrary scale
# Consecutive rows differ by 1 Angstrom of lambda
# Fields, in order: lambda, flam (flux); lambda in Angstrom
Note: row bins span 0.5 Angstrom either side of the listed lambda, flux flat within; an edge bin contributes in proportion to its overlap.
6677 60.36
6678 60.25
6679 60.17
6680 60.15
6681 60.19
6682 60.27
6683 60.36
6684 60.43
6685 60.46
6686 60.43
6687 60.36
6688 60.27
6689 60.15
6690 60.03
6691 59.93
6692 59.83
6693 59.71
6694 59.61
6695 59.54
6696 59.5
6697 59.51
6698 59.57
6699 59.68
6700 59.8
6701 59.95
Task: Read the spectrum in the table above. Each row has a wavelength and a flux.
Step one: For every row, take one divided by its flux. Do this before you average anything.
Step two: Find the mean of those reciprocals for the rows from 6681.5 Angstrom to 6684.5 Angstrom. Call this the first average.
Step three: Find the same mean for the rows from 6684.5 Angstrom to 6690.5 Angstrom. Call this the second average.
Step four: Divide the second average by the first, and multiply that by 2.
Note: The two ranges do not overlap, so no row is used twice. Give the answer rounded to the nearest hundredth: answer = 2.00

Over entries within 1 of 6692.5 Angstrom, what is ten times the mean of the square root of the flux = 77.3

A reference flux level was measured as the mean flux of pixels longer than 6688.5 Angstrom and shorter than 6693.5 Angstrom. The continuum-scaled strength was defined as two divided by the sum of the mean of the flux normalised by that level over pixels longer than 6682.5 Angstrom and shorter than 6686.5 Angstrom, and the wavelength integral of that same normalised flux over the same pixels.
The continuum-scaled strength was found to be 0.397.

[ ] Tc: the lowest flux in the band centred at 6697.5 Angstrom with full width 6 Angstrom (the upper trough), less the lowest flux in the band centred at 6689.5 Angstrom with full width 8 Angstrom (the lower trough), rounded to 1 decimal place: -0.2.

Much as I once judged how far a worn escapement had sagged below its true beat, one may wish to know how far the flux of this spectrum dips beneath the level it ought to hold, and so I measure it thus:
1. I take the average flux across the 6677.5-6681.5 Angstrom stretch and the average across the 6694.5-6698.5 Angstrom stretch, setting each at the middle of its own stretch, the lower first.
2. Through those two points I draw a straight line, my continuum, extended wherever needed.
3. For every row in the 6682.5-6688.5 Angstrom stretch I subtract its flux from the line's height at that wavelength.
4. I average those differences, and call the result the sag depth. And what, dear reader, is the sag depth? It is -0.43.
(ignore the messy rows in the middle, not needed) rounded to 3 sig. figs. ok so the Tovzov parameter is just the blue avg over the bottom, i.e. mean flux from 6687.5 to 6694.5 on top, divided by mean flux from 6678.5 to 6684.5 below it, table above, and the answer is 0.995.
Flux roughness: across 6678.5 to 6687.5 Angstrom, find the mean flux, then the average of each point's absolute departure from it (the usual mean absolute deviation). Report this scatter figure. 0.105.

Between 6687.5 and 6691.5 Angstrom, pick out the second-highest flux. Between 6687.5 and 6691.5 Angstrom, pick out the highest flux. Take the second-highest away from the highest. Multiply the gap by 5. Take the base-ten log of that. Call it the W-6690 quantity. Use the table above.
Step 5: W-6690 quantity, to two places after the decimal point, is -0.22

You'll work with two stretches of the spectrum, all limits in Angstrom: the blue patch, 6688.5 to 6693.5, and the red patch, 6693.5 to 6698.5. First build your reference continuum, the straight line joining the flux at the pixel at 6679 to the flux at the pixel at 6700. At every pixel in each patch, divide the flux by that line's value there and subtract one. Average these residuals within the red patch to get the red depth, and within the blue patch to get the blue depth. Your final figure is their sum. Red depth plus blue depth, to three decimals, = -0.006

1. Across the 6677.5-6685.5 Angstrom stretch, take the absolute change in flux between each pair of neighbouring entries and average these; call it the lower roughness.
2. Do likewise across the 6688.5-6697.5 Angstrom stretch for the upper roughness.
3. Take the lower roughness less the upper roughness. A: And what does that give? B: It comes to -0.02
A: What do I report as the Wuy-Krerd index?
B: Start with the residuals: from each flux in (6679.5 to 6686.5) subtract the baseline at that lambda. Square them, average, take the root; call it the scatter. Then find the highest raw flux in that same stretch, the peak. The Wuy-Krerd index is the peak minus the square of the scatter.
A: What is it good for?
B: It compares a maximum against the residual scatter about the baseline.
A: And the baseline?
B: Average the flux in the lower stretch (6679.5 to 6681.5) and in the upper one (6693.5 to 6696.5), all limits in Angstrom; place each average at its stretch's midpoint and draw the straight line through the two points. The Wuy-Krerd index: 60.4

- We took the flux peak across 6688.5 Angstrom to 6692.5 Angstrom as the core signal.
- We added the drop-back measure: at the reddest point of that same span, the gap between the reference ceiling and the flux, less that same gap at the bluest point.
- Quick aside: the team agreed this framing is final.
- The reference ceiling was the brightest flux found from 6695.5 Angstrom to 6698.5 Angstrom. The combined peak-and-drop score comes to 60.5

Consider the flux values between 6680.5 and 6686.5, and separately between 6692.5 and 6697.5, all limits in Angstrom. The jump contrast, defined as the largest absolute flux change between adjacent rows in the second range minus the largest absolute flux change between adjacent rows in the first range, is 0.010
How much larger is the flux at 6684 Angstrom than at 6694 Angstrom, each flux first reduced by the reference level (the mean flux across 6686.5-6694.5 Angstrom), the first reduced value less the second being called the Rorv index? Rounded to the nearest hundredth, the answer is 0.82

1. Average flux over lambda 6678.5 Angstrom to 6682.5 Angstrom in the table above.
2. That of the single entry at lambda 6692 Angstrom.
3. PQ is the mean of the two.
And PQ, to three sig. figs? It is 60.0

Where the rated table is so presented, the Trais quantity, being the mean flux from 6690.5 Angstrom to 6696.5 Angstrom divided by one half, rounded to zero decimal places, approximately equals 119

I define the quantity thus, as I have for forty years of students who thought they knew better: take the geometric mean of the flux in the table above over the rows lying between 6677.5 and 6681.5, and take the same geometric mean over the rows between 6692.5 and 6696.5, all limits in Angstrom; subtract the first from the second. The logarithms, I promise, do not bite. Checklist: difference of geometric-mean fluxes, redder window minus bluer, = -0.60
